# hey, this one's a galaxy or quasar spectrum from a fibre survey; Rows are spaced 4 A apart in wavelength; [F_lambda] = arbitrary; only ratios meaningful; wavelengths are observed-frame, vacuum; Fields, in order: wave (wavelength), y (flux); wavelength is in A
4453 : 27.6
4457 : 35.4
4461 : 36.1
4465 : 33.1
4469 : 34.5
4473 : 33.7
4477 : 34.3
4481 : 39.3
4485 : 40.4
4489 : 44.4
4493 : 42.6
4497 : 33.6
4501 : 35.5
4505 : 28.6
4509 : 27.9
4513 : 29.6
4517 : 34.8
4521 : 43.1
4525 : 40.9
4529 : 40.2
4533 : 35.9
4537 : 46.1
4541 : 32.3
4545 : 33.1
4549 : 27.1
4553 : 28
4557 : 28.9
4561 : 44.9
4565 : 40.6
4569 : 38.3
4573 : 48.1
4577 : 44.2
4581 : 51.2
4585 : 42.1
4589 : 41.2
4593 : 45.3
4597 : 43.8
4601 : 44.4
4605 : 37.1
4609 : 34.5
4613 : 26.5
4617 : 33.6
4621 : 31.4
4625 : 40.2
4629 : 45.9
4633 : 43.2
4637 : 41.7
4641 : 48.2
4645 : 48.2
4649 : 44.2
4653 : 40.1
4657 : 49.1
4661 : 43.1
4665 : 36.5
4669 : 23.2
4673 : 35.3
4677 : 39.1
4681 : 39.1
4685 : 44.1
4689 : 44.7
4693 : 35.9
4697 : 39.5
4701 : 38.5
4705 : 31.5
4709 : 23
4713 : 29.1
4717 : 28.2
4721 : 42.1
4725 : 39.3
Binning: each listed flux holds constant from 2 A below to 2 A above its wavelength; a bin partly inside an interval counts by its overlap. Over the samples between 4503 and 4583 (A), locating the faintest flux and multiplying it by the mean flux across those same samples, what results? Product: 1008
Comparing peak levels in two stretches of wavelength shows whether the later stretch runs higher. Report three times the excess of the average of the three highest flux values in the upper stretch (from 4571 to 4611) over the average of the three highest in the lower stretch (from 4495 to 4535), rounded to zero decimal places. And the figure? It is 20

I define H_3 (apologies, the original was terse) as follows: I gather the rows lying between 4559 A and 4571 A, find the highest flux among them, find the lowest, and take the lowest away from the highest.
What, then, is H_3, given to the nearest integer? 7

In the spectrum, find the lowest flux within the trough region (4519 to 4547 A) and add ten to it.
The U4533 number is 42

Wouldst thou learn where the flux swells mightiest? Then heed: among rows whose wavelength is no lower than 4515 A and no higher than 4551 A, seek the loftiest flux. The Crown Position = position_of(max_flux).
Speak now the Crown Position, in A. 4537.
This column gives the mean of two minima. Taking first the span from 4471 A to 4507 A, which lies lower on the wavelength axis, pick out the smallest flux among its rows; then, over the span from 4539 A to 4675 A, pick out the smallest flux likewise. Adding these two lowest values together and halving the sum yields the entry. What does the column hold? 25.9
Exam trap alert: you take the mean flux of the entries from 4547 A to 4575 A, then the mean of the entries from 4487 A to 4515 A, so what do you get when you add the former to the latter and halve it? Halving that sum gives 36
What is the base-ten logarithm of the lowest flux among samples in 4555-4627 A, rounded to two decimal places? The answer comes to 1.42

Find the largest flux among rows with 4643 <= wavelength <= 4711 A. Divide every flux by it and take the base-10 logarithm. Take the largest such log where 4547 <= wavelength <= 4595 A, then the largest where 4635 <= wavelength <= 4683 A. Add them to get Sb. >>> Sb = 0.018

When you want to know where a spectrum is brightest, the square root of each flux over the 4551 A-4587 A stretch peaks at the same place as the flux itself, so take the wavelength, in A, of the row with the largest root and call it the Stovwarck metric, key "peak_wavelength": 4581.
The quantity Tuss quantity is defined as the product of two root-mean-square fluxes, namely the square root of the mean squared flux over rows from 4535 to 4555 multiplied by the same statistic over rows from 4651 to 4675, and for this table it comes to 1317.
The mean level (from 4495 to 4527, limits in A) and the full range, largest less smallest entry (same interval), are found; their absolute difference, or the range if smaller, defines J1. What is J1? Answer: 15.2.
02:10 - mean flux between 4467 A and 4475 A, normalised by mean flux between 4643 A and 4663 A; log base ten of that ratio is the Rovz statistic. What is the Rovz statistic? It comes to -0.12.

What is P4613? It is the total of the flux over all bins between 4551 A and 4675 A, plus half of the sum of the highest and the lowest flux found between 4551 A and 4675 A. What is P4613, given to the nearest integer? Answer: 1280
